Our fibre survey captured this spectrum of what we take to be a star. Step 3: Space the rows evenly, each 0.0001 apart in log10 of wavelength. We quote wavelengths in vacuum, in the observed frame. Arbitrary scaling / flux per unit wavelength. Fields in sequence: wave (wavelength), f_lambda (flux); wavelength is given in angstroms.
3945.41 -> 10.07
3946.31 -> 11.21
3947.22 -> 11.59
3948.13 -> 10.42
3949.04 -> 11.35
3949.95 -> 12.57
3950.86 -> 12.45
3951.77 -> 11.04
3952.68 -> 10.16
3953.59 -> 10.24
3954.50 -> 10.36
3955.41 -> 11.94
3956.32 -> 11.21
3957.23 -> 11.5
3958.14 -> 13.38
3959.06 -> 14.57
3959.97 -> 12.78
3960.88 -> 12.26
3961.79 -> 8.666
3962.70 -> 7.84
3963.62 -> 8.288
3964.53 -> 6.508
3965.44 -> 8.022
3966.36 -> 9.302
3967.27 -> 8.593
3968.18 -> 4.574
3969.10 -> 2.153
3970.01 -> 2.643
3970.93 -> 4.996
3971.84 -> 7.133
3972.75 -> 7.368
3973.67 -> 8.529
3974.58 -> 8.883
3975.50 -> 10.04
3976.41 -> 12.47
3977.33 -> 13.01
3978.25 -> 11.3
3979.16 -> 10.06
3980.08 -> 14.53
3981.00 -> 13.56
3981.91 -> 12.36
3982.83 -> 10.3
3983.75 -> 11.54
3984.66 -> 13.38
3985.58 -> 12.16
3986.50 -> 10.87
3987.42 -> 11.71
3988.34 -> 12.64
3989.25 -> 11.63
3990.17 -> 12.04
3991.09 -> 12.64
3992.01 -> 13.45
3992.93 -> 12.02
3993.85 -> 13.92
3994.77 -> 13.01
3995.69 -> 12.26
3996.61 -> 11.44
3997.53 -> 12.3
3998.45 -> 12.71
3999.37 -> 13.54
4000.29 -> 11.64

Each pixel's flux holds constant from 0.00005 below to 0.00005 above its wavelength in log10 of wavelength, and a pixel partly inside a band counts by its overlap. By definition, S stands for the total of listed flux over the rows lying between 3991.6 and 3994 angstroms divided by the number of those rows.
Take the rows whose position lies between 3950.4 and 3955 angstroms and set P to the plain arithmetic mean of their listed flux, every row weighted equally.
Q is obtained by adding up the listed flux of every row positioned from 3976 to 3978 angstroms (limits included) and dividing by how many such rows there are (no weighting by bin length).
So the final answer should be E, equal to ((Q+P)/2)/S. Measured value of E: 0.90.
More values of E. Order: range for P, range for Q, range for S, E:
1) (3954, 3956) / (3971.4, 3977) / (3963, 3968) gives 1.24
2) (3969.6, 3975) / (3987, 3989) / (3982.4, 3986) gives 0.79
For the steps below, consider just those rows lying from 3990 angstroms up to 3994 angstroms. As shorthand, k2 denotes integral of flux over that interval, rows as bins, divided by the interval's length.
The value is 12.8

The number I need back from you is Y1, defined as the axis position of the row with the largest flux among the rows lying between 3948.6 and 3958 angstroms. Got 3949.95 angstroms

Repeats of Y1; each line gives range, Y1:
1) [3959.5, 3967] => 3959.97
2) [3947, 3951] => 3949.95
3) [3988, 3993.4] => 3992.01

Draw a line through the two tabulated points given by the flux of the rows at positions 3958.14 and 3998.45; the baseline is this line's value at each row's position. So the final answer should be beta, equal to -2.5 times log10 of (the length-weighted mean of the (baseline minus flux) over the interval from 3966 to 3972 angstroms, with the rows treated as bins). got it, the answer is -2.2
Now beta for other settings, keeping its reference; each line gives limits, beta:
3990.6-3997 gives 2.5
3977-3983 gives 0.3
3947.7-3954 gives -0.9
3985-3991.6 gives 0.1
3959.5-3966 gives -1.5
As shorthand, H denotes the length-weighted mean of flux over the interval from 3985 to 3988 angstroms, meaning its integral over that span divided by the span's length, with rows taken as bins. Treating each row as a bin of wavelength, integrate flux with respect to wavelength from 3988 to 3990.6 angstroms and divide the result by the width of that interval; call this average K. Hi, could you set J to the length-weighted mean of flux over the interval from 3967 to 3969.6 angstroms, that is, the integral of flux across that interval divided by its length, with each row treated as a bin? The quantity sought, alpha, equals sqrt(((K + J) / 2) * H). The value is 9.9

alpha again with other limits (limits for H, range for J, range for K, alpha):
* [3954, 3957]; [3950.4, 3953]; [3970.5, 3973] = 10.0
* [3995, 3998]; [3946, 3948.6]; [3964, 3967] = 10.7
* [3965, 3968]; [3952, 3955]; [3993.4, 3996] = 9.8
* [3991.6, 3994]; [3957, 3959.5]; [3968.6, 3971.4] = 10.4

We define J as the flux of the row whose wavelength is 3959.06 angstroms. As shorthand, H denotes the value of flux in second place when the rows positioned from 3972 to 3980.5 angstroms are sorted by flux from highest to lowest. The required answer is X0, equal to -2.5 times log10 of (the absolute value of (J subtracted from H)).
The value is -0.5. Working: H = 13.01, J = 14.57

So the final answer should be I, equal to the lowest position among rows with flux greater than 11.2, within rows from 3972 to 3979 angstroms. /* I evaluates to 3976.41 angstroms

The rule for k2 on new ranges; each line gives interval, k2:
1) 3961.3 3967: 8.1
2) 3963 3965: 7.4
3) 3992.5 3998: 12.5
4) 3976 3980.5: 12.2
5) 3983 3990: 11.9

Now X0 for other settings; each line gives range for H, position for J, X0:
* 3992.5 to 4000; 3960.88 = -0.3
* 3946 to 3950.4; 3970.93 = -2.0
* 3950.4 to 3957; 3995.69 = 1.2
